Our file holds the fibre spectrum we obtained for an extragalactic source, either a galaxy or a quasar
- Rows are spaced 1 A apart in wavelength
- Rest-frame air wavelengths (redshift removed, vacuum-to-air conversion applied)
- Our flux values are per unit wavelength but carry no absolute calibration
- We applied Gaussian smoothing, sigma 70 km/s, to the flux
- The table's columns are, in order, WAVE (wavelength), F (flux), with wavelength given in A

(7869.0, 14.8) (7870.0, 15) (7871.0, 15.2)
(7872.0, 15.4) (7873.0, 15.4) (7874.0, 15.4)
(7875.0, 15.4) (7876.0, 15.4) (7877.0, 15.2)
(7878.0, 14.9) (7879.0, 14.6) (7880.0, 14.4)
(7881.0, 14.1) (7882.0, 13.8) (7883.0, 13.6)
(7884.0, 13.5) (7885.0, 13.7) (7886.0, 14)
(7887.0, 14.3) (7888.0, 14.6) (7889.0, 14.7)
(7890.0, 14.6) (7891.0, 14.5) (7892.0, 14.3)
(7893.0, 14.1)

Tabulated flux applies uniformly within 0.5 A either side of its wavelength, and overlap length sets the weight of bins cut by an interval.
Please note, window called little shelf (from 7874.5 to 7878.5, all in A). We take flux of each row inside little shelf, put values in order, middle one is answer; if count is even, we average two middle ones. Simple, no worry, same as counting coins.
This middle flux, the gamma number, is 15.3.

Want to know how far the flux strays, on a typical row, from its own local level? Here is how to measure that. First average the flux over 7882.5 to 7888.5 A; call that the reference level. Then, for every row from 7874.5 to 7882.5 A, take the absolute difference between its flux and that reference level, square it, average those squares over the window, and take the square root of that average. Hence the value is 1.0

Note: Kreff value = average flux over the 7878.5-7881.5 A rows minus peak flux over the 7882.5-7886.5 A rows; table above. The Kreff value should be 0.37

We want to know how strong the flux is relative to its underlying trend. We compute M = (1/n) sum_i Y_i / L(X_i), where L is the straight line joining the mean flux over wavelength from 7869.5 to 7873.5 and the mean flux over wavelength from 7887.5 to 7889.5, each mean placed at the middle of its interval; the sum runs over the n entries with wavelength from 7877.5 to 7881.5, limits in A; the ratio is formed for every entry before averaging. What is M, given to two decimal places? 0.97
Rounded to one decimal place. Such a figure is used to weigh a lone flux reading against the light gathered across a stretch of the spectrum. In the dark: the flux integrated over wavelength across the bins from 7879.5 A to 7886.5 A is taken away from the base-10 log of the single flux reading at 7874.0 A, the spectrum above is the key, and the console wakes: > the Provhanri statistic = -95.9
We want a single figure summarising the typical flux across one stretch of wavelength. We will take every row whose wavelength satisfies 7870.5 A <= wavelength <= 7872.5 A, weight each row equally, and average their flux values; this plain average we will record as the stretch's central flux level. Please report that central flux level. 15.3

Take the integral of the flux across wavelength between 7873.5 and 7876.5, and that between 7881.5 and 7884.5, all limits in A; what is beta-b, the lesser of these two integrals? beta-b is 41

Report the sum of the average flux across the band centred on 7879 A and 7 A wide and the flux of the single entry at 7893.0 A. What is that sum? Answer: 28.7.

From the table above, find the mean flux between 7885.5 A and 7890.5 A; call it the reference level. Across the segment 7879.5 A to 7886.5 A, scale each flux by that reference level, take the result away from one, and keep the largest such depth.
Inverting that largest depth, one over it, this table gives 15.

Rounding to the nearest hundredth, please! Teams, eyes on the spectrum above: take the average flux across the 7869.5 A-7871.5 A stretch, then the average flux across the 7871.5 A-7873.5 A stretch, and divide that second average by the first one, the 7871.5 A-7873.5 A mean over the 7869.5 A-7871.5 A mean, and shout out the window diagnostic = 1.02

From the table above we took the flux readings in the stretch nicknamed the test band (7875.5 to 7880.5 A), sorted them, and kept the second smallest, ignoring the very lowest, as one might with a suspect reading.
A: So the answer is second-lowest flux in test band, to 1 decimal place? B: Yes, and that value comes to 14.6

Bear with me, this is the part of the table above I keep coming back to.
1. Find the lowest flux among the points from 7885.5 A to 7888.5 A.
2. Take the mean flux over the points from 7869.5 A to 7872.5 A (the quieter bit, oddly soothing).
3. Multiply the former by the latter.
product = 213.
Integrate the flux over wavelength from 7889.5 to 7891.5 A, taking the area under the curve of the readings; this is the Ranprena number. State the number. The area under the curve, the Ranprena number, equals 29.1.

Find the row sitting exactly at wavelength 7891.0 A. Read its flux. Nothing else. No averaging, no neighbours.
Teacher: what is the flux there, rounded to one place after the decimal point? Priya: 14.5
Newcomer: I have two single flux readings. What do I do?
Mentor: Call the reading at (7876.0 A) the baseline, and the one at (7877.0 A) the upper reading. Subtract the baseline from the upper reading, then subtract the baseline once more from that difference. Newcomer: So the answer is -15.6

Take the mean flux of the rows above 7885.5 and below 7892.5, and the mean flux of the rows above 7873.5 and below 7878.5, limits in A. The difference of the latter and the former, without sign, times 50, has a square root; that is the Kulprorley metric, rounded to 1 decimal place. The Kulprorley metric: 6.4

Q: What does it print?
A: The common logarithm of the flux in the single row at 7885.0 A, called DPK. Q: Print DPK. 1.14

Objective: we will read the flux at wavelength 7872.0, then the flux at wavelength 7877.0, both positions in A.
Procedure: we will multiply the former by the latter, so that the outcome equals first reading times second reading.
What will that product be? 234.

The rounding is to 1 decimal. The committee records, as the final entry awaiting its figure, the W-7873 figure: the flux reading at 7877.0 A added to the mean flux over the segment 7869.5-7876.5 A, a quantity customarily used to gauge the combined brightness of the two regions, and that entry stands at 30.5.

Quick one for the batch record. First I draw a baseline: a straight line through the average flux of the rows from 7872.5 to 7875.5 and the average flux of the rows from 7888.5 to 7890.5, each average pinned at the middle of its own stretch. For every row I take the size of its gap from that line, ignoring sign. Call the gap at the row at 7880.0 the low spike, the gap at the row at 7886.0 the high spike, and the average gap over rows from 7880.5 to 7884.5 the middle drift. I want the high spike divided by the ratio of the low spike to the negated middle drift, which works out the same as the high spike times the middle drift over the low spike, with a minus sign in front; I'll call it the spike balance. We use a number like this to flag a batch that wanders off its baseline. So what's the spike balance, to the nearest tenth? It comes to -1.4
